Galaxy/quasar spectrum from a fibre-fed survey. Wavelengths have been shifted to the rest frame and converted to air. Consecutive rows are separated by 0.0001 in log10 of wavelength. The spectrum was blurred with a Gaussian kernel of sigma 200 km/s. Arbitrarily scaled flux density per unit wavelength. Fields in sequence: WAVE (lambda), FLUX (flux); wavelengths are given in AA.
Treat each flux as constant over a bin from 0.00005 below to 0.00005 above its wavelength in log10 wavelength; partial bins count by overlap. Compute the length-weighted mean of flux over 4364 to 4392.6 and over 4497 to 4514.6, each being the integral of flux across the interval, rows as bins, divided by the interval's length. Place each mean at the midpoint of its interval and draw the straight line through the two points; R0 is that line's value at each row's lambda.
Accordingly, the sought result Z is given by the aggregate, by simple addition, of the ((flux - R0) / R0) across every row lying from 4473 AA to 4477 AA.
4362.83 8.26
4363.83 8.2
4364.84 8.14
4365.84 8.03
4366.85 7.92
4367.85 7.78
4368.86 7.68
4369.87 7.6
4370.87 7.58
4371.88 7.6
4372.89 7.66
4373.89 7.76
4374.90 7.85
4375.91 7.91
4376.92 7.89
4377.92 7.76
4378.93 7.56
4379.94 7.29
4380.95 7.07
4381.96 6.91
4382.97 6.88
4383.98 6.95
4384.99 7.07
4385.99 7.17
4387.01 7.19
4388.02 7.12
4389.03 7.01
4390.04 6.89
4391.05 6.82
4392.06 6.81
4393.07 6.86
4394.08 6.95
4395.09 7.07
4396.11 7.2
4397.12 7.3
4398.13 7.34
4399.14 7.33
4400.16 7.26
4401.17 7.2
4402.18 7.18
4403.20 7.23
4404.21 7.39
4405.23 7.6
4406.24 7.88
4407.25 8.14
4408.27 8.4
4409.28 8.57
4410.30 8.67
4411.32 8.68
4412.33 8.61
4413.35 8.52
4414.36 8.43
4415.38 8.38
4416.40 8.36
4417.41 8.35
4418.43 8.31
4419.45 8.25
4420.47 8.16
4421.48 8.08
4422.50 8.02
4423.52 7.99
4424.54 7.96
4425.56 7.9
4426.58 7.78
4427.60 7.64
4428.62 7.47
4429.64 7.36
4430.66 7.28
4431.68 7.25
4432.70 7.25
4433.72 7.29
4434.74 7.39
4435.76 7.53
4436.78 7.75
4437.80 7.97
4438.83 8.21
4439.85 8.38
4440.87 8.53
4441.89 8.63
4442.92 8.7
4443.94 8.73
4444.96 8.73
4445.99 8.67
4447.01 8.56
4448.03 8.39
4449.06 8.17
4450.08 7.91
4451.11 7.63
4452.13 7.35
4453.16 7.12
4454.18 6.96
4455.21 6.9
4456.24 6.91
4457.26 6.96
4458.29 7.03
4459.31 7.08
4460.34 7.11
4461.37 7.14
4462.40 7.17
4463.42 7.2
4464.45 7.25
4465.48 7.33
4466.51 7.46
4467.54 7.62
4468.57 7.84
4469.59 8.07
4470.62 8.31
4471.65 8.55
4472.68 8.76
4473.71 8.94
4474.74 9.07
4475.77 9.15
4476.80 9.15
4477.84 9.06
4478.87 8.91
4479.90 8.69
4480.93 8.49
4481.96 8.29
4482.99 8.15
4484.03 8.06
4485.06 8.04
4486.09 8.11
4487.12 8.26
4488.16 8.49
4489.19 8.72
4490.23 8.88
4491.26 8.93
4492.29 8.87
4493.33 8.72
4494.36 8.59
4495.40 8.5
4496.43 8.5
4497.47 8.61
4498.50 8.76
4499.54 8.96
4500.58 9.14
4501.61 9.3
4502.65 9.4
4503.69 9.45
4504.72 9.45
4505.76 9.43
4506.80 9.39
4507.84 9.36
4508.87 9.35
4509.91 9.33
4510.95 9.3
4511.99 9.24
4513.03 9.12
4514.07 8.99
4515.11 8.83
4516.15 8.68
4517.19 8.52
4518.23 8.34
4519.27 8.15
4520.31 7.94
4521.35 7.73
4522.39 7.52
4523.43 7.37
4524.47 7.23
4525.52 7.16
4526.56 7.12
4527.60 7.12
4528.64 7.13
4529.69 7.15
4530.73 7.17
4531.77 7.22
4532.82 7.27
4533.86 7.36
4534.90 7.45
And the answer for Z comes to 0.13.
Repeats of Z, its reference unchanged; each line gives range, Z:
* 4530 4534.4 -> -0.97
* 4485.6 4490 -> -0.25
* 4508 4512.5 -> 0.01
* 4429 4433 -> -0.43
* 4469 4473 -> -0.14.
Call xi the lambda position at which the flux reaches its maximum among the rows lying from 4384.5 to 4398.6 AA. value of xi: 4398.13 AA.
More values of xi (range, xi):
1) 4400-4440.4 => 4411.32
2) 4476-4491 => 4476.80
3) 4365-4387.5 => 4365.84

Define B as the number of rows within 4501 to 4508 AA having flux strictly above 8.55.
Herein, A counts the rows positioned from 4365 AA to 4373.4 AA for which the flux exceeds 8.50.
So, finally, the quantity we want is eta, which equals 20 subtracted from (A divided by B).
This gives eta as -20.0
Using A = 0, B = 7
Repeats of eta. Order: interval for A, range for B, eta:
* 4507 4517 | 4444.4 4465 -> -17.0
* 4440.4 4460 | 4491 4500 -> -19.0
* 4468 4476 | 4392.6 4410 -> -15.0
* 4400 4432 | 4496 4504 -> -19.3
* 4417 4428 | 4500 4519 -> -20.0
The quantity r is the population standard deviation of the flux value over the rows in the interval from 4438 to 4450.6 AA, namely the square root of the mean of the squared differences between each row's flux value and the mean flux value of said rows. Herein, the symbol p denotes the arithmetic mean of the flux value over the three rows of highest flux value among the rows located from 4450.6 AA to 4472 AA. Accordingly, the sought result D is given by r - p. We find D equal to -8.1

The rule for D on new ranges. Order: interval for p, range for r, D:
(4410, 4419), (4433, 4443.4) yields -8.2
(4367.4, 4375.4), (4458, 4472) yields -7.3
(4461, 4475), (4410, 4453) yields -8.4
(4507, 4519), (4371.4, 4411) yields -8.9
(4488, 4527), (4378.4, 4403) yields -9.3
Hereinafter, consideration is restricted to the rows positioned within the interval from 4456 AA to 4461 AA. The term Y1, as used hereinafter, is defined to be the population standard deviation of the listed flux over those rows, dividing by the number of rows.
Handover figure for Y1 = 0.07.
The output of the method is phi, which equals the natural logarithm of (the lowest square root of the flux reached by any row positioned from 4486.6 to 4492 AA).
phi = 1.06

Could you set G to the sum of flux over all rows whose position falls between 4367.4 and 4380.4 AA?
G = 100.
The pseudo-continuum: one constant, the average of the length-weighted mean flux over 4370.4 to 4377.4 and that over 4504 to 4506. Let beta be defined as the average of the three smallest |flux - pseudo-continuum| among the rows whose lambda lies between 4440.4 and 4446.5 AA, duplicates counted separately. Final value 0.056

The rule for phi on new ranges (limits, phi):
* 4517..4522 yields 1.02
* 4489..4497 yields 1.07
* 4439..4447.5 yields 1.06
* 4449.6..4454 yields 0.98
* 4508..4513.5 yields 1.11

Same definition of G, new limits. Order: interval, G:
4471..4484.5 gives 113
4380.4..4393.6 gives 91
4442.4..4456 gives 104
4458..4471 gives 97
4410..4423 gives 109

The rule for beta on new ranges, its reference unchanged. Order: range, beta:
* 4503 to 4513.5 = 0.617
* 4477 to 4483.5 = 0.169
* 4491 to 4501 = 0.041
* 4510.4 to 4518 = 0.129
